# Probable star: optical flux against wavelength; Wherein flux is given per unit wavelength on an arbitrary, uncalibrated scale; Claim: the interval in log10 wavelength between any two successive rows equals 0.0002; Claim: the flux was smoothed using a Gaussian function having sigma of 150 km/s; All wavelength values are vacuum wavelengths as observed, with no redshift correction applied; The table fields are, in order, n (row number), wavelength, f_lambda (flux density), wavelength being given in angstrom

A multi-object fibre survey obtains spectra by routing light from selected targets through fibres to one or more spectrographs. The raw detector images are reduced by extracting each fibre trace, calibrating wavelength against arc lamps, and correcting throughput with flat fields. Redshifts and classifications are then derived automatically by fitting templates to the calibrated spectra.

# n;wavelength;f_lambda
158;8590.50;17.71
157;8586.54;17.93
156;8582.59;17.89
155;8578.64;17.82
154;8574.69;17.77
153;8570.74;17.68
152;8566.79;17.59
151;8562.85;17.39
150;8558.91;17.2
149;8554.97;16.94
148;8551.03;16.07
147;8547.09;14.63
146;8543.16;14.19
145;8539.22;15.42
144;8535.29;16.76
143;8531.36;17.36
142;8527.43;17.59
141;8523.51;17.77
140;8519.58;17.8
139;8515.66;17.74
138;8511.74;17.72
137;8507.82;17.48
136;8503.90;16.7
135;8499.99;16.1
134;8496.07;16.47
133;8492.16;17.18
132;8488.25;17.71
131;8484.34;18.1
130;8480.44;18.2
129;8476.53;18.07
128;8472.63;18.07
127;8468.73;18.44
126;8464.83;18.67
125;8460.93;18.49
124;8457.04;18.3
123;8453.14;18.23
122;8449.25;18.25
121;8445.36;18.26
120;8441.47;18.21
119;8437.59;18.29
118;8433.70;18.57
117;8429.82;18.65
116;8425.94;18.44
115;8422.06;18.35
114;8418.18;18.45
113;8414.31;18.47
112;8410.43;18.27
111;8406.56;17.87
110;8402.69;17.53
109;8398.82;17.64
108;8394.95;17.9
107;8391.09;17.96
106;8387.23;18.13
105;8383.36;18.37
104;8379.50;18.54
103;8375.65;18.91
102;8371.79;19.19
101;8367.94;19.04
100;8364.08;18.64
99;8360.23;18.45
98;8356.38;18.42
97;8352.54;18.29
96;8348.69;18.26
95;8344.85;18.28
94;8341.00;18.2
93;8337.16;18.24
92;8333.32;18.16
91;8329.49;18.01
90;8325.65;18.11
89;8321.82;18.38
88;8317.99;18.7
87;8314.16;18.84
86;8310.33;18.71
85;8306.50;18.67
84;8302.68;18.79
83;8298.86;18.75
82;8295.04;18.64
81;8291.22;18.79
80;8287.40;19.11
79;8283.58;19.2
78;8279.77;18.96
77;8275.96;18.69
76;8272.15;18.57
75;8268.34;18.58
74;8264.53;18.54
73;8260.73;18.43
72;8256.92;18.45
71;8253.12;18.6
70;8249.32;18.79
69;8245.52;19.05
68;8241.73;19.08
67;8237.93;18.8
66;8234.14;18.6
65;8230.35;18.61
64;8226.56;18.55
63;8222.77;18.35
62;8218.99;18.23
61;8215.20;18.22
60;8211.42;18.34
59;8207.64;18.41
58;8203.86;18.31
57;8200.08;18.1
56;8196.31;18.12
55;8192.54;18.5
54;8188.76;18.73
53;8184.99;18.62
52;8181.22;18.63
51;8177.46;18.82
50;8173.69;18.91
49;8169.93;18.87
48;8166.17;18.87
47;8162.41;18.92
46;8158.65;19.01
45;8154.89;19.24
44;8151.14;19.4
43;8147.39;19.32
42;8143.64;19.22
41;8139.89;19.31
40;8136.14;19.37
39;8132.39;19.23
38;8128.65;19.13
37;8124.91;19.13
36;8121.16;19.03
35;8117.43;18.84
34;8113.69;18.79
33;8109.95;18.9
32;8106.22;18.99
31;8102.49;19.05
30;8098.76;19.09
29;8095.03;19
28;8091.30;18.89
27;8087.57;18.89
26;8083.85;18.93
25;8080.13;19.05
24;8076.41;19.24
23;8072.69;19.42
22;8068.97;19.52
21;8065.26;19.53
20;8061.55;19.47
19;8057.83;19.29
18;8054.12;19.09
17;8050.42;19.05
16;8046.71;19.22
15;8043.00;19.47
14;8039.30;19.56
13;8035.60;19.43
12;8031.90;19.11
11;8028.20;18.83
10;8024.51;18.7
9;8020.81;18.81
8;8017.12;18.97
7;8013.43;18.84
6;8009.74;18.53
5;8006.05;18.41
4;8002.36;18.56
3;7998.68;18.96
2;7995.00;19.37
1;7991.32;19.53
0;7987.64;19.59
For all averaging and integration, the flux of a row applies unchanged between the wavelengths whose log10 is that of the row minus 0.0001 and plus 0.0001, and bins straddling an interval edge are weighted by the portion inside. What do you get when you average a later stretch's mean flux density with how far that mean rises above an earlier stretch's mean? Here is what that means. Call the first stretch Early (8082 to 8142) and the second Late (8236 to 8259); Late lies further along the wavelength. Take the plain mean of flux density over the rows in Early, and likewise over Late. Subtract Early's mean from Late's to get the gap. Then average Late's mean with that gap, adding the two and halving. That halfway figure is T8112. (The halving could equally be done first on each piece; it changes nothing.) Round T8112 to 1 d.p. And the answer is 9.3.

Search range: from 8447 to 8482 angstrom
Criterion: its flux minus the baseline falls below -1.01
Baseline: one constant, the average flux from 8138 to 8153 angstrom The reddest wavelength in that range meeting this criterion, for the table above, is 8480.44 angstrom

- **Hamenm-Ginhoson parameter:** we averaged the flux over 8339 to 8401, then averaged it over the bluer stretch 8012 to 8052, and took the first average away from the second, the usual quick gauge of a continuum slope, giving 0.7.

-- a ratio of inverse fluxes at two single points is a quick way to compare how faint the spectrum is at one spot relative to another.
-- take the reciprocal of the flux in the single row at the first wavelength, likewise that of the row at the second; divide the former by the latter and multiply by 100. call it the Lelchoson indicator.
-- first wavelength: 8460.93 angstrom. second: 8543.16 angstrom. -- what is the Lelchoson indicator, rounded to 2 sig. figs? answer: 77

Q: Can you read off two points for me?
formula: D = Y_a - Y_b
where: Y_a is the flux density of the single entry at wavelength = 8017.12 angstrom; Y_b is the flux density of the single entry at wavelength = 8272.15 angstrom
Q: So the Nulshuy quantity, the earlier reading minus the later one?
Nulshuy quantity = 0.40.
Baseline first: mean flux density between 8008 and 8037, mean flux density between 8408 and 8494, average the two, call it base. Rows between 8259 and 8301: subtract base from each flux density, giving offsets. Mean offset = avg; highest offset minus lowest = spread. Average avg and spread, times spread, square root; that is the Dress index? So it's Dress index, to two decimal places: 0.60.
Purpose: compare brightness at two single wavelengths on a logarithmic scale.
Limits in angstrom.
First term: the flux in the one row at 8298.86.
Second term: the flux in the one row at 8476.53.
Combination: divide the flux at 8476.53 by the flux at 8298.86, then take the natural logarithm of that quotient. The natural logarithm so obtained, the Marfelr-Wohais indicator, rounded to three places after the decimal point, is -0.037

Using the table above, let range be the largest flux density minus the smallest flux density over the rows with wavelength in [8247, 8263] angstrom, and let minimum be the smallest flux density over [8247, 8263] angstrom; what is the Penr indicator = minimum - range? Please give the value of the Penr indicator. 18.1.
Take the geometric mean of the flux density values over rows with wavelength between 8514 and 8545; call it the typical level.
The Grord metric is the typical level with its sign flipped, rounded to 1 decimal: -16.8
